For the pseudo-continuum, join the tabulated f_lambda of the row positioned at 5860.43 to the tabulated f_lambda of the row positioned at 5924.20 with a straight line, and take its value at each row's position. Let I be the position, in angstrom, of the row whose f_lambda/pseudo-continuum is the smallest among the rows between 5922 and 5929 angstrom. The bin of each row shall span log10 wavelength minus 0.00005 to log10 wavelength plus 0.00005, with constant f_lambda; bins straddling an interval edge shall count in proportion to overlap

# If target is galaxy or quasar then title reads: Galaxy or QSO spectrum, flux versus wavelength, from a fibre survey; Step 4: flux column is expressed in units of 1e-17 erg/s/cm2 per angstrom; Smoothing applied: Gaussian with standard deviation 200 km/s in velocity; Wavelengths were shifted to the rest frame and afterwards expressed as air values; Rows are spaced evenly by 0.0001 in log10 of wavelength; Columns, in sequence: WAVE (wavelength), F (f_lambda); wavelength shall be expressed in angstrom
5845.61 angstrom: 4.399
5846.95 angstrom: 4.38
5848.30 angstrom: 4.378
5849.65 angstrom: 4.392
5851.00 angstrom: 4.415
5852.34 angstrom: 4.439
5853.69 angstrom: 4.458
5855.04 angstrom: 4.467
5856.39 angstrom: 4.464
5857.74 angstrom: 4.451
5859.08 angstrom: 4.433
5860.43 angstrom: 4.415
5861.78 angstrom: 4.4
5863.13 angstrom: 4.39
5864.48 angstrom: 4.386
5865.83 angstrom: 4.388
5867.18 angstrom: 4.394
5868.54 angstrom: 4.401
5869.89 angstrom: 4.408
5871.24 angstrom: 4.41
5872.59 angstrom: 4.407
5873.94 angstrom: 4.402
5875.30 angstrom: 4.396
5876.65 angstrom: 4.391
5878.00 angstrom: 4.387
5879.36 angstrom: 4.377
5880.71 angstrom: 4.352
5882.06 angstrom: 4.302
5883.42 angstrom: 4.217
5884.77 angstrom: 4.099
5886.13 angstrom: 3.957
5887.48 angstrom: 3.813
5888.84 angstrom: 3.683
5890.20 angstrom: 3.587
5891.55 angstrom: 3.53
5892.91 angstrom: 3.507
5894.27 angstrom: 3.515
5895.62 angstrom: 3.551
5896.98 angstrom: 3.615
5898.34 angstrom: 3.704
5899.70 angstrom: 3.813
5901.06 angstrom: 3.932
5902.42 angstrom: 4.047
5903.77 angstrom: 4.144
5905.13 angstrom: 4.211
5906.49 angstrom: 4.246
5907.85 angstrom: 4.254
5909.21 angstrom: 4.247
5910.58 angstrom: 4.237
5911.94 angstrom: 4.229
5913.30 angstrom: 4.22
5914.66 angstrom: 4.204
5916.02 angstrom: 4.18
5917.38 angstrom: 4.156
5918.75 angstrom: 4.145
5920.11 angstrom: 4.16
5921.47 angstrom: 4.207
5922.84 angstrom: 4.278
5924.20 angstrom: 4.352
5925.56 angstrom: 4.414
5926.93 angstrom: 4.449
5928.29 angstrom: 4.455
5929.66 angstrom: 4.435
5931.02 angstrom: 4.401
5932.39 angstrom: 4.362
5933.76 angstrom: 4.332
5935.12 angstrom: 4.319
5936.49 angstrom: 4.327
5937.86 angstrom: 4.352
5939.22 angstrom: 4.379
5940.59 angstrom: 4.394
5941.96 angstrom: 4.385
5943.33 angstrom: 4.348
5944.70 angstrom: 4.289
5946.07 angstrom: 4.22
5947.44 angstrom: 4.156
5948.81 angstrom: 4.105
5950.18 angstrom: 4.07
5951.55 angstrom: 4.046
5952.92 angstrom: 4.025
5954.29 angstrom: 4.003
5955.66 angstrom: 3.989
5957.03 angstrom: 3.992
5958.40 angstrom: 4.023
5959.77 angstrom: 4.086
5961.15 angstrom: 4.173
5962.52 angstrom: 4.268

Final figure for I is 5922.84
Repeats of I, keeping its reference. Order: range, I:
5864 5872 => 5864.48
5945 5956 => 5955.66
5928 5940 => 5935.12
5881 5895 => 5892.91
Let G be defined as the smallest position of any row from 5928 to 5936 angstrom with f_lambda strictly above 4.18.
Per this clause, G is 5928.29 angstrom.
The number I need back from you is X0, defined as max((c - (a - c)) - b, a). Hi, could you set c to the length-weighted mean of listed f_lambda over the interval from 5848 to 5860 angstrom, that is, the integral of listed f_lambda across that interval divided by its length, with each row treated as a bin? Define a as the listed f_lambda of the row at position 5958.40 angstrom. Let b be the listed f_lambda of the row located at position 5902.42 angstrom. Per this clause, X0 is 4.02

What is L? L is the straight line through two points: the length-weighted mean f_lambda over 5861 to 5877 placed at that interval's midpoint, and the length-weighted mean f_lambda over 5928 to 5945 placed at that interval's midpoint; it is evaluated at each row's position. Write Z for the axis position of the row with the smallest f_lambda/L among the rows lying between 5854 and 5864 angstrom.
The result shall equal 5863.13 angstrom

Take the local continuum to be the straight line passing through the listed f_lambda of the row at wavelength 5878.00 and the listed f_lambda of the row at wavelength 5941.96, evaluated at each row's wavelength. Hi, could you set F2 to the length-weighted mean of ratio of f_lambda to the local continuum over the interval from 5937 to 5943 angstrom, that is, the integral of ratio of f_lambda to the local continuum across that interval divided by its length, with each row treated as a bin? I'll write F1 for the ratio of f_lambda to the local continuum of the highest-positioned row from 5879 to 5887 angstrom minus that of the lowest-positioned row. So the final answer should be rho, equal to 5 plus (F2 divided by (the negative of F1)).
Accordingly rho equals 15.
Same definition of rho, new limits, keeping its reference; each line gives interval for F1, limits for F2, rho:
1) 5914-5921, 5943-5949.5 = 101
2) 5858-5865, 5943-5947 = 96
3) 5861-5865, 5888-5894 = 262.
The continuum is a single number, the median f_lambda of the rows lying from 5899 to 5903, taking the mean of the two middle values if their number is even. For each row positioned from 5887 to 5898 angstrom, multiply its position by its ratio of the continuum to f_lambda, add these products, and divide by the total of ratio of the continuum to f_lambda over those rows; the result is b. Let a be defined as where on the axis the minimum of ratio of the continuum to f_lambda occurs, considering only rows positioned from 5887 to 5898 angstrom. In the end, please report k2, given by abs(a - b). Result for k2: 4.8 angstrom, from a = 5887.48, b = 5892.3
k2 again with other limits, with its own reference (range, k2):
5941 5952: 4.9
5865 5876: 0.7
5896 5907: 4.9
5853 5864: 3.4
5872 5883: 4.8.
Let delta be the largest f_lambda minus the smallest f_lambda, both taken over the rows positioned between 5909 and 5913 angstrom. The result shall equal 0.018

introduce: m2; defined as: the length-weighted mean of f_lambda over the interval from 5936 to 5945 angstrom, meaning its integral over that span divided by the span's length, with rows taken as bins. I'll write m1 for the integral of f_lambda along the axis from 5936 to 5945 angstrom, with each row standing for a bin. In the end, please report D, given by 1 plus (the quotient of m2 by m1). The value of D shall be 1.11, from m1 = 39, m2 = 4.36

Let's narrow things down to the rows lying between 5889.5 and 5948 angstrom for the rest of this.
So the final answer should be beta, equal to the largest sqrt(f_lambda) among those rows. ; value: 2.11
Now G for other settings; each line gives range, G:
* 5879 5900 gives 5879.36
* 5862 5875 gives 5863.13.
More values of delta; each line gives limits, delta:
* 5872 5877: 0.016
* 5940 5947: 0.174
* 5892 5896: 0.044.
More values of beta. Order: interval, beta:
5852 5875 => 2.11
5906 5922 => 2.06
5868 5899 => 2.10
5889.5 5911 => 2.06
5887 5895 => 1.95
